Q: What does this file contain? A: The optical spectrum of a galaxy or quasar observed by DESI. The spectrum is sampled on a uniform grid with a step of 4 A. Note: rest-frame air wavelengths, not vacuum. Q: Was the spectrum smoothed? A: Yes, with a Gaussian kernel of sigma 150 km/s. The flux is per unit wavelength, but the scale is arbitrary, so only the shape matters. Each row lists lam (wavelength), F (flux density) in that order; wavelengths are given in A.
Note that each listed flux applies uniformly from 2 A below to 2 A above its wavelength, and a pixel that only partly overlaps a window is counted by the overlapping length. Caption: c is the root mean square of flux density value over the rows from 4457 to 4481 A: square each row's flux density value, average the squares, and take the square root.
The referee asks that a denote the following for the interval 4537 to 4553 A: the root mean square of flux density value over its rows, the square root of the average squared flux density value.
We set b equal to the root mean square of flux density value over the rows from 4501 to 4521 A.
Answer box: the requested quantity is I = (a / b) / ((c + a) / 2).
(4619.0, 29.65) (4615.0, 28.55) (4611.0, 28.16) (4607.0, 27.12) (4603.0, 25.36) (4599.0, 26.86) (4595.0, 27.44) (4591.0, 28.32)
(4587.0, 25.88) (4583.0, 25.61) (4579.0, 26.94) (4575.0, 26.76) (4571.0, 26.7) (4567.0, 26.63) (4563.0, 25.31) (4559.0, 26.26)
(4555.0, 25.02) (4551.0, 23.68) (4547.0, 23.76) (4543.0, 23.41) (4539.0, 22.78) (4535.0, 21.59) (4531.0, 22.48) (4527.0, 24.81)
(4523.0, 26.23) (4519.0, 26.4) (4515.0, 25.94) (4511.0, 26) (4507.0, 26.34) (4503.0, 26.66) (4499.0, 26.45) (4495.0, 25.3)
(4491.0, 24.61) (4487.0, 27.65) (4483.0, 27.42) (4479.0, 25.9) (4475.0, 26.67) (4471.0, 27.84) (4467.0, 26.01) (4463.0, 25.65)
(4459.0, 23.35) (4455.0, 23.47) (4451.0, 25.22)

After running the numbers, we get 0.0361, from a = 23.4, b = 26.3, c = 25.9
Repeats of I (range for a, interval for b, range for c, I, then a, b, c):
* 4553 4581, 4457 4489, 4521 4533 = 0.0392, 26.2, 26.3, 24.6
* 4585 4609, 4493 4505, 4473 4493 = 0.0385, 26.8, 26.1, 26.5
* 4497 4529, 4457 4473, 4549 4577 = 0.0391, 26.1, 25.8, 25.8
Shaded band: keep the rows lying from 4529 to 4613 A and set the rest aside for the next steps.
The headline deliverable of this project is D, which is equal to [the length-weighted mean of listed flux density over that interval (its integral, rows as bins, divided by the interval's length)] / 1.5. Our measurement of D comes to 17.0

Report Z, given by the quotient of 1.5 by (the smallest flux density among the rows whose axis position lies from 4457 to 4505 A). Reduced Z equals 0.064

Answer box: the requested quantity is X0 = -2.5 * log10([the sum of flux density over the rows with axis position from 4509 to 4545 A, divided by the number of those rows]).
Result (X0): -3.47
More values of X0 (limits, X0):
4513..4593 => -3.50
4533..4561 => -3.44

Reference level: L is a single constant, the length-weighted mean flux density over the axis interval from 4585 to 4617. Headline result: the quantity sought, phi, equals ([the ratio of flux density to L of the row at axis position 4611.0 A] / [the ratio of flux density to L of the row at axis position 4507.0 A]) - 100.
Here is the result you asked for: -98.9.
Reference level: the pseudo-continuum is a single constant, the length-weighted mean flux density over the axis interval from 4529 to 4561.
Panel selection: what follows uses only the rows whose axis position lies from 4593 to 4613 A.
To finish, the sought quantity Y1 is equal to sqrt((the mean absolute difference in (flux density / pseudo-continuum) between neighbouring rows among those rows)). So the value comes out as 0.227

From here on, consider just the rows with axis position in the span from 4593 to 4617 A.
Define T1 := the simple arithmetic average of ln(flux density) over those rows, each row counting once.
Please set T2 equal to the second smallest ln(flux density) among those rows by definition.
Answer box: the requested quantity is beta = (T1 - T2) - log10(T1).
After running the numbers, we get -0.51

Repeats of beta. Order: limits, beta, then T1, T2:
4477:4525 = -0.48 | 3.27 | 3.23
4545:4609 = -0.42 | 3.26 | 3.17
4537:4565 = -0.47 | 3.19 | 3.15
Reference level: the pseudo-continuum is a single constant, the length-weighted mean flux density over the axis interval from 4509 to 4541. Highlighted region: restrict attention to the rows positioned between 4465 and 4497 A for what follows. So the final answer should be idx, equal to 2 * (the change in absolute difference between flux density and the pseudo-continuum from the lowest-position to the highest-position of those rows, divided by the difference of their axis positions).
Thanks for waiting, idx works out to -0.1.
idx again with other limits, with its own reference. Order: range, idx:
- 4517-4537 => 0.1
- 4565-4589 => -0.1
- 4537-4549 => -0.2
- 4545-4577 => 0.1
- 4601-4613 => 0.7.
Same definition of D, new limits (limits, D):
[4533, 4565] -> 16.0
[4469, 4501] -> 17.7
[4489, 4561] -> 16.6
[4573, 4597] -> 17.9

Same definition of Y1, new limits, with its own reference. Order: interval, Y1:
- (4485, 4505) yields 0.232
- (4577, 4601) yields 0.216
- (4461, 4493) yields 0.232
